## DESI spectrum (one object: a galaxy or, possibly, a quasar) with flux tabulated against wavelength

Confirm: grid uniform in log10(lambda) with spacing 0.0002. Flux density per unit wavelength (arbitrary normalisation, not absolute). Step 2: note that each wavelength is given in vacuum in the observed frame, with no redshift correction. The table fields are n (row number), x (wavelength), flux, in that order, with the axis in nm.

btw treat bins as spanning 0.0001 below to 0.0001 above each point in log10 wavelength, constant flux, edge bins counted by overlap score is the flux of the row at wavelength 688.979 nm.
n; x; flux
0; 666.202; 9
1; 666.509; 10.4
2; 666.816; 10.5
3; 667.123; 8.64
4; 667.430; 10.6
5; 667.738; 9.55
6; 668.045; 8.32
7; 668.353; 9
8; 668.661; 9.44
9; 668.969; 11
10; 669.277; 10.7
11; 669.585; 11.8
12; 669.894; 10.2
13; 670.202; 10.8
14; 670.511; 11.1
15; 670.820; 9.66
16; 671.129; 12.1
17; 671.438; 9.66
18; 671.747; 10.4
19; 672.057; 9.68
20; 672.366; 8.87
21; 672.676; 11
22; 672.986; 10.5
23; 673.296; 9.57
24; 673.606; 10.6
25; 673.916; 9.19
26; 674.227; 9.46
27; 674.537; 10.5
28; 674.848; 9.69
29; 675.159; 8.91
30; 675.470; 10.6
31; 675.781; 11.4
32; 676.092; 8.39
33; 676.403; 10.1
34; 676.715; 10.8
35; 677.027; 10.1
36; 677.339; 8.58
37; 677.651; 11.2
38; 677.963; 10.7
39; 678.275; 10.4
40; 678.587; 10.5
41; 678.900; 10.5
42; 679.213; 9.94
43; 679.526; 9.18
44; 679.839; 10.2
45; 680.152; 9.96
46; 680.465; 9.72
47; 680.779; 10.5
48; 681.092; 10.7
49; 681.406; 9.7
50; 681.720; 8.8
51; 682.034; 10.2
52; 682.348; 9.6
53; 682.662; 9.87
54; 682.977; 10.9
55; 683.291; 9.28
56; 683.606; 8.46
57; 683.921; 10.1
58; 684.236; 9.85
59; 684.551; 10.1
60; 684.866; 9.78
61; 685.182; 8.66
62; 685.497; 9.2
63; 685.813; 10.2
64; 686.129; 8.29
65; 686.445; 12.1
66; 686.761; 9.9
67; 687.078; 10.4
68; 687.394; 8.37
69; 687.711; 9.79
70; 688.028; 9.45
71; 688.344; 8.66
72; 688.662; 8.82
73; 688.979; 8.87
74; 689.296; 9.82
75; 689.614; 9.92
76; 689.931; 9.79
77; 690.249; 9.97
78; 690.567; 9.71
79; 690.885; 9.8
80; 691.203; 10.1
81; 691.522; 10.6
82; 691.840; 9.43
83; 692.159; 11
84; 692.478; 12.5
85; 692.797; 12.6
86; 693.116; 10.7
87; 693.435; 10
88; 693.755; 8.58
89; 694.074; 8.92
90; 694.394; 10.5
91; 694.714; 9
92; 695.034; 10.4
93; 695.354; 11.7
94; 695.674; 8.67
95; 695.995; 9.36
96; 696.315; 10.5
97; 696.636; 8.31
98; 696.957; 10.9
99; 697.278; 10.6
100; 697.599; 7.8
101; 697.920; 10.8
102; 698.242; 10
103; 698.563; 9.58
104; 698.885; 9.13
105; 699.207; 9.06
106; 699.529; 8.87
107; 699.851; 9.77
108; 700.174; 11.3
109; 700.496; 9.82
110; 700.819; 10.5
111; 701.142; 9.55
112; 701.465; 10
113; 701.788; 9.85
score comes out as 8.87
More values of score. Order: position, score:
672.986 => 10.5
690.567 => 9.71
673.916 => 9.19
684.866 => 9.78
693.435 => 10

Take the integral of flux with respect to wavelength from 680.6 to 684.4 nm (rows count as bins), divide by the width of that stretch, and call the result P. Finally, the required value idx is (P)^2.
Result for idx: 97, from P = 9.8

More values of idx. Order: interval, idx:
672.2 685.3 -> 99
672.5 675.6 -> 100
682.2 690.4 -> 93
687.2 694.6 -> 98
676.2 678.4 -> 105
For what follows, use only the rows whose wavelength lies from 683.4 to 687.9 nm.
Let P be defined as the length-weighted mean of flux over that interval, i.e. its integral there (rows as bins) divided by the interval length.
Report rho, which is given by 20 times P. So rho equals 193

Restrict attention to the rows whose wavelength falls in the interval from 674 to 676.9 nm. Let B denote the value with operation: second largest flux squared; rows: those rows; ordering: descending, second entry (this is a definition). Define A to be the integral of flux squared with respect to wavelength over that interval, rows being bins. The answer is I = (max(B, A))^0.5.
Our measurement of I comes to 17.0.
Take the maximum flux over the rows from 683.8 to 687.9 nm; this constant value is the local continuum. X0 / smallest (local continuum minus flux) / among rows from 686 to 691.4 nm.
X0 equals 0.00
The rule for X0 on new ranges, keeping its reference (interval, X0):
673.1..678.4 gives 0.70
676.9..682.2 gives 0.90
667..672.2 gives 0.00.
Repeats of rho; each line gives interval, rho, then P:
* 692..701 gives 201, 10.0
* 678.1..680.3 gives 202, 10.1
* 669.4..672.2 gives 212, 10.6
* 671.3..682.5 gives 200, 10.0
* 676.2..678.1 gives 204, 10.2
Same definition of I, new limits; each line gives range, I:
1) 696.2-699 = 16.4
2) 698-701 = 17.0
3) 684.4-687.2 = 16.6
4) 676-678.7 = 16.7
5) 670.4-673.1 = 17.0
